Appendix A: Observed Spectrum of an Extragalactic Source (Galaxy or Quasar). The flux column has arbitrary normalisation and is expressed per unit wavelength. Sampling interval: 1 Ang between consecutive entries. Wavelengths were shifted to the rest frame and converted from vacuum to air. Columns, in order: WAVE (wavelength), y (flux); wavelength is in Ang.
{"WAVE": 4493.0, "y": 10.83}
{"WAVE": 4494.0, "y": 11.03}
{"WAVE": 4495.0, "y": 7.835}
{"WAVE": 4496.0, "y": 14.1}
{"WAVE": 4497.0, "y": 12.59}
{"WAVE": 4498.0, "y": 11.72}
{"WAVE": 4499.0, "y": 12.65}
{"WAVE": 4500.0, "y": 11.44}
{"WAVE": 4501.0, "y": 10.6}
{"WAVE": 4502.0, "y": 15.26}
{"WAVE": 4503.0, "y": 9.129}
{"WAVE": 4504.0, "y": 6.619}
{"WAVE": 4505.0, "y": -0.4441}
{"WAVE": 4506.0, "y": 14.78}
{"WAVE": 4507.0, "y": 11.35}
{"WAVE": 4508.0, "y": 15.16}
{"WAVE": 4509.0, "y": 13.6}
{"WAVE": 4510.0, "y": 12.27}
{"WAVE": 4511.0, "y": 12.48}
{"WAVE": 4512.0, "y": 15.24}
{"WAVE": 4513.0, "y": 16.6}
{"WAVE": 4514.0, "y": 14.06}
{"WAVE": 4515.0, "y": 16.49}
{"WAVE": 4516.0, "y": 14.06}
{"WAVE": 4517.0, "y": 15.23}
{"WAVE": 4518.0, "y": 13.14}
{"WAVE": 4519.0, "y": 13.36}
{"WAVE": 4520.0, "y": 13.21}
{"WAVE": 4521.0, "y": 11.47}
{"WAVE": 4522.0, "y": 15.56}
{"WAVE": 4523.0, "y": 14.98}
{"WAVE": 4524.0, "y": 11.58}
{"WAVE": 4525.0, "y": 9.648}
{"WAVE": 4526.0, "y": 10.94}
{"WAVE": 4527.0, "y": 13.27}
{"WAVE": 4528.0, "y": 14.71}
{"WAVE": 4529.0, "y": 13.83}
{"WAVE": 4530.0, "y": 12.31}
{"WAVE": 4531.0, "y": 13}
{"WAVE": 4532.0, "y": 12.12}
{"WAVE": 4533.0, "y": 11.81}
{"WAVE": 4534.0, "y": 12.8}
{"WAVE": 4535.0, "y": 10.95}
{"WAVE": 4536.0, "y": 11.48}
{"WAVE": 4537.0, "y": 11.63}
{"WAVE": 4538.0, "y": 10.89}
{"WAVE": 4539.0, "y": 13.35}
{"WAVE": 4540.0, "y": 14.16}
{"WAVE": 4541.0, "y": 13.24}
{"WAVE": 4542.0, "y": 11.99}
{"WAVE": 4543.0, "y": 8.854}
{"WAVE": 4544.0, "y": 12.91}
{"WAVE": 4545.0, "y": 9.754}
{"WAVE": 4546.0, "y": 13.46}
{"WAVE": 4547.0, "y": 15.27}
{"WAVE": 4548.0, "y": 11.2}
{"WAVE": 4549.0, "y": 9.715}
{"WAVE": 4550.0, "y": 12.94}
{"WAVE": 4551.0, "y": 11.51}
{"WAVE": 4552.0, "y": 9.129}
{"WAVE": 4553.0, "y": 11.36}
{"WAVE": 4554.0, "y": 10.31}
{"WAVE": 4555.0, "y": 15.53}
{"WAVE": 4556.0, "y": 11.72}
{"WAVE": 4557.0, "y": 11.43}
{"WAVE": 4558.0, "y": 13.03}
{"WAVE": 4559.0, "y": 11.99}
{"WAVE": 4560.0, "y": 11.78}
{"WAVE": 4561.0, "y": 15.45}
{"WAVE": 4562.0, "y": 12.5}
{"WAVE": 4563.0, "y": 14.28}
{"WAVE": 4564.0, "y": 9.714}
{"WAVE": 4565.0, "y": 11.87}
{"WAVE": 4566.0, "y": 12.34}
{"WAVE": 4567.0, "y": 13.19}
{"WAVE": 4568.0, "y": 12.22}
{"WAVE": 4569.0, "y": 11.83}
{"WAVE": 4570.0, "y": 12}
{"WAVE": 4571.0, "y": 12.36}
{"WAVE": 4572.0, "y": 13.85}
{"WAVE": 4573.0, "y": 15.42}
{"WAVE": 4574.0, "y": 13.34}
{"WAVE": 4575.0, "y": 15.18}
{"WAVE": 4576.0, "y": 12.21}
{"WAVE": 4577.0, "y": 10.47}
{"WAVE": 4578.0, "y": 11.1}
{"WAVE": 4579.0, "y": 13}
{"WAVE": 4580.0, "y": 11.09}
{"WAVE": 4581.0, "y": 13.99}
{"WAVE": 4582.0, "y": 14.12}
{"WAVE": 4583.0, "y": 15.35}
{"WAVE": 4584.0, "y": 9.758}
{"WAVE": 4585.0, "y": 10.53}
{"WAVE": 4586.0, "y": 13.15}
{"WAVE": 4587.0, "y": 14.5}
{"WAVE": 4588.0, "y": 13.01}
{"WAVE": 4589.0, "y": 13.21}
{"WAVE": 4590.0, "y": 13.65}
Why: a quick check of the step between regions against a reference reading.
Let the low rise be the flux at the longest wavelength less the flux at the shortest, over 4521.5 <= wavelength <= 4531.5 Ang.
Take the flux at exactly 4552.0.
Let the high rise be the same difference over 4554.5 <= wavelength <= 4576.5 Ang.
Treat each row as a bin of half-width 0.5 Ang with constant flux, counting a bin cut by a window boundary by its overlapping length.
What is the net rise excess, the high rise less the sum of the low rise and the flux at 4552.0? -9.9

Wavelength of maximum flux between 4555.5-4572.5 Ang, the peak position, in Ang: 4561.0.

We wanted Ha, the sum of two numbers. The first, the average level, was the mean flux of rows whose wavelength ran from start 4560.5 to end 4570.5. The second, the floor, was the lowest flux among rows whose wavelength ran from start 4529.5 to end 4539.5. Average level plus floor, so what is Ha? 23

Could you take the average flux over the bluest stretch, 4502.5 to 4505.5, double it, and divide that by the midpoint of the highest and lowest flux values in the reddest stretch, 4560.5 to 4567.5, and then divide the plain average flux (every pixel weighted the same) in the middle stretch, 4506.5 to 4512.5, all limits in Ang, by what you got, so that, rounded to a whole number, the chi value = 16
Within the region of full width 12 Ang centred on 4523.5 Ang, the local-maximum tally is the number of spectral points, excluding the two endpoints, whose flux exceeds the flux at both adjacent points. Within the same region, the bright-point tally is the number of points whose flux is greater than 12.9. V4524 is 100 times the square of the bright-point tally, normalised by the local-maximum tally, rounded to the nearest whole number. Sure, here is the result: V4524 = 2133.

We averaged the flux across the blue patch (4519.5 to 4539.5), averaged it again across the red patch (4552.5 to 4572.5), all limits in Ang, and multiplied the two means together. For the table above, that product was 155.2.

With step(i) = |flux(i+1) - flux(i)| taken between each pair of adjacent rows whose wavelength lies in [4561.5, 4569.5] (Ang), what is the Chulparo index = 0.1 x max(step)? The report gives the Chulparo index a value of 0.46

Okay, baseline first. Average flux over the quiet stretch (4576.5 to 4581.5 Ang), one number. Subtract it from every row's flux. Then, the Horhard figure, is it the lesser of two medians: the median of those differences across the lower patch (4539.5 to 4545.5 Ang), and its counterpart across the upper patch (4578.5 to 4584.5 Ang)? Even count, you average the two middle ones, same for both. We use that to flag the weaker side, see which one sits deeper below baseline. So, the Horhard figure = 0.52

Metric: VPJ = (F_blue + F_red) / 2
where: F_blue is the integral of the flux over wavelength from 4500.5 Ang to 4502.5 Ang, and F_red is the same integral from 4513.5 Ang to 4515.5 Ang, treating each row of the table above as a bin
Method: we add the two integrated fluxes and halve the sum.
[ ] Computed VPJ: 28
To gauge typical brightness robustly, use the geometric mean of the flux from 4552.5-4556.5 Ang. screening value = 12.1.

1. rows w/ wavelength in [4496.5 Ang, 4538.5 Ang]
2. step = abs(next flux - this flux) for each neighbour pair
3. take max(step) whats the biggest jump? 15.2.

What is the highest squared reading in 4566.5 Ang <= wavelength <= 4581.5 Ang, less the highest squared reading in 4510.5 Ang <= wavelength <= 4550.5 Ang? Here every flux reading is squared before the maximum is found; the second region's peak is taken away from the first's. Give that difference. -38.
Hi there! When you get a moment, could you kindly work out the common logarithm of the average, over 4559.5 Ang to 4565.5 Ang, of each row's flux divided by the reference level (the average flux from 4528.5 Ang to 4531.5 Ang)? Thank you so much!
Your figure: -0.015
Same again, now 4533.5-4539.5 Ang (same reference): -0.042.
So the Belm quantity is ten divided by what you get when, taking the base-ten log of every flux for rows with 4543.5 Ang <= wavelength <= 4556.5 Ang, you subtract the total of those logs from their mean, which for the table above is -0.779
